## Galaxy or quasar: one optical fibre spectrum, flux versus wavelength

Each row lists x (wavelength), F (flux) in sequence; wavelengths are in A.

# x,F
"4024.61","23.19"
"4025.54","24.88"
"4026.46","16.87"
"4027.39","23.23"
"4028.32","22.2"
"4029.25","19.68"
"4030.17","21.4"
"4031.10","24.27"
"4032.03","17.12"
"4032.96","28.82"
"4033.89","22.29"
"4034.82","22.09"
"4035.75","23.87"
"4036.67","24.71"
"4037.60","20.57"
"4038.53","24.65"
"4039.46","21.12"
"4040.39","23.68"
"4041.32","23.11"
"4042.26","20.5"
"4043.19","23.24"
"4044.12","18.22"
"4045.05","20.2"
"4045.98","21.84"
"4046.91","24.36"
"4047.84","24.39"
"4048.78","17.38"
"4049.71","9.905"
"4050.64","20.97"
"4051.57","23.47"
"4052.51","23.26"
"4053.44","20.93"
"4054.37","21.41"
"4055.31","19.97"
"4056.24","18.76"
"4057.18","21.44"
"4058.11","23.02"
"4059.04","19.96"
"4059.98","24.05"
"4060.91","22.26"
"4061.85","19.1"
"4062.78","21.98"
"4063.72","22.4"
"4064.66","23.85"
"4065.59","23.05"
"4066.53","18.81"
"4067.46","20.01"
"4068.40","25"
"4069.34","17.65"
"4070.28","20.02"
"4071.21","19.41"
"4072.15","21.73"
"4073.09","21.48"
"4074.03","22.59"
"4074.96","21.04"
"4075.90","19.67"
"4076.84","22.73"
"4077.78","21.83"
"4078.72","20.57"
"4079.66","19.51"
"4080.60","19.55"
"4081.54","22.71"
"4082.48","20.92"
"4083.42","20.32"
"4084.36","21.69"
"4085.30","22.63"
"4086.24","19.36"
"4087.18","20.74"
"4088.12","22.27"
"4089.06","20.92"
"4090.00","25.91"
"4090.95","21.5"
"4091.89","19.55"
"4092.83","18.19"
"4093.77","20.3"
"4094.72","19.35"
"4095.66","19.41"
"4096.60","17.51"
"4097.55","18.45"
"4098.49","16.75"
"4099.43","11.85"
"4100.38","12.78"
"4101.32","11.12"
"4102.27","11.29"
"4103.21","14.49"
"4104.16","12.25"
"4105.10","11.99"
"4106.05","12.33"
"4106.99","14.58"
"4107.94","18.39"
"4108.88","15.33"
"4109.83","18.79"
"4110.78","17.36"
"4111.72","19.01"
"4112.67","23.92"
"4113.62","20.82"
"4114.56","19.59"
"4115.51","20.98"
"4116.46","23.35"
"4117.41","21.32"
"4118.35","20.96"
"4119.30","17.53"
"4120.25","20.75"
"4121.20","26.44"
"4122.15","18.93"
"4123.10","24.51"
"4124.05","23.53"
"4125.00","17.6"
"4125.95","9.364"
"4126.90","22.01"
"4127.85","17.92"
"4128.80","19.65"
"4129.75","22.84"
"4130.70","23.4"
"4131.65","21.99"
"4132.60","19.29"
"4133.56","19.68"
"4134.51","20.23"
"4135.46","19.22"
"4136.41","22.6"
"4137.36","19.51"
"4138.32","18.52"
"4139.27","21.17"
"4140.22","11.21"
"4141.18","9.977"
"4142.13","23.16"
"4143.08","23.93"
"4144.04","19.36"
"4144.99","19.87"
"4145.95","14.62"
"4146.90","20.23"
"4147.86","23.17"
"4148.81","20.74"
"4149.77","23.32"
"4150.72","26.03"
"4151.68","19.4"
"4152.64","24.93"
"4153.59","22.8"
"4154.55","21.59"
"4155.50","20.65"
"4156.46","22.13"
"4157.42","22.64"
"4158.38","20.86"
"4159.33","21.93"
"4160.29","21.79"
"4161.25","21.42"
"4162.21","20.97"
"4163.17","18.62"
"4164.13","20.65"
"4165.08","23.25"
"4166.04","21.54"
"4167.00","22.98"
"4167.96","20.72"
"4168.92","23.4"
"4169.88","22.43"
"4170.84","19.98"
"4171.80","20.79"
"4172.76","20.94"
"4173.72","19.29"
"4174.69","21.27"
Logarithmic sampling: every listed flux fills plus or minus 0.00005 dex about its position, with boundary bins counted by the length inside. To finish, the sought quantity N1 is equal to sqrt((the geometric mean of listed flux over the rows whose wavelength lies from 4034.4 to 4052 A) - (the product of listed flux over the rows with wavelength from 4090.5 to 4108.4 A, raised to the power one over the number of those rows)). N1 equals 2.4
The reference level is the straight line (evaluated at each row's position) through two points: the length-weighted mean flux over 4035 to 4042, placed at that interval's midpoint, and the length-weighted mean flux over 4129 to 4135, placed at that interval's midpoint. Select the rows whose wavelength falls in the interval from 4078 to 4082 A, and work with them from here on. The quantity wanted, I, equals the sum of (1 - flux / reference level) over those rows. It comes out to 0.29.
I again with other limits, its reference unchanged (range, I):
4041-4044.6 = 0.29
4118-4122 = 0.00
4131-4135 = 0.16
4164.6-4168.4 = -0.32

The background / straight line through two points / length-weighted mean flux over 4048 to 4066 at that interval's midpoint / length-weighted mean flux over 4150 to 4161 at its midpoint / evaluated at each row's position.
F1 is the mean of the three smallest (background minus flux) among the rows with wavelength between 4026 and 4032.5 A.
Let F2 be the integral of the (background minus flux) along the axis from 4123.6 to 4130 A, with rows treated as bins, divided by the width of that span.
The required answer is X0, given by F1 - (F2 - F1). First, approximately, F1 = -2.7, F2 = 3.0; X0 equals -8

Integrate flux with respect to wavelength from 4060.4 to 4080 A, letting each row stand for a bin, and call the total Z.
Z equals 415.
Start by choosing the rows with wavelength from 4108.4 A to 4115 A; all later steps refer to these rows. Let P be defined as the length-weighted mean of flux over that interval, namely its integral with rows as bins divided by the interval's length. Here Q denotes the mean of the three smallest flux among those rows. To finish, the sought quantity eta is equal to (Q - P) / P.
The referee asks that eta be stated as -0.11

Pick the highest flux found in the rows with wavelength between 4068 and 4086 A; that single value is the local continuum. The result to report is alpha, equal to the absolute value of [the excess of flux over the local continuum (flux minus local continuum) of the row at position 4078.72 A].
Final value 4.43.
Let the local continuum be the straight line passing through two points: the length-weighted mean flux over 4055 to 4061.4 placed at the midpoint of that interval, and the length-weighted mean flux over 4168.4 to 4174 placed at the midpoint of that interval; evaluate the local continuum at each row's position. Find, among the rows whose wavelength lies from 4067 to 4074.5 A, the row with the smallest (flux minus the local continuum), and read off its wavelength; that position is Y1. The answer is 4069.34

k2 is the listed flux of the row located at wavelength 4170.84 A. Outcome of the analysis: 19.98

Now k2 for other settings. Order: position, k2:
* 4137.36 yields 19.51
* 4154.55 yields 21.59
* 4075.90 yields 19.67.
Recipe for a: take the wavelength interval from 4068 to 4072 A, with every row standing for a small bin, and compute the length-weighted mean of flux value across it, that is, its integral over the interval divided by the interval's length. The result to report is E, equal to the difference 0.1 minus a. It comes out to -20.4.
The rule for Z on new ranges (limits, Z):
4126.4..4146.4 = 390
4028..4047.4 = 432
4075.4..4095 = 411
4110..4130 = 407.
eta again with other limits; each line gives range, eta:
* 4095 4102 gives -0.23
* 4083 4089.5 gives -0.05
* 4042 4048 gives -0.10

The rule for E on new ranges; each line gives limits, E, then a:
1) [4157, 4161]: -21.7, 21.8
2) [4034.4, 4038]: -22.8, 22.9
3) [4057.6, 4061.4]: -22.2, 22.3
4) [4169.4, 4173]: -20.9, 21.0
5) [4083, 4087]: -20.9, 21.0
